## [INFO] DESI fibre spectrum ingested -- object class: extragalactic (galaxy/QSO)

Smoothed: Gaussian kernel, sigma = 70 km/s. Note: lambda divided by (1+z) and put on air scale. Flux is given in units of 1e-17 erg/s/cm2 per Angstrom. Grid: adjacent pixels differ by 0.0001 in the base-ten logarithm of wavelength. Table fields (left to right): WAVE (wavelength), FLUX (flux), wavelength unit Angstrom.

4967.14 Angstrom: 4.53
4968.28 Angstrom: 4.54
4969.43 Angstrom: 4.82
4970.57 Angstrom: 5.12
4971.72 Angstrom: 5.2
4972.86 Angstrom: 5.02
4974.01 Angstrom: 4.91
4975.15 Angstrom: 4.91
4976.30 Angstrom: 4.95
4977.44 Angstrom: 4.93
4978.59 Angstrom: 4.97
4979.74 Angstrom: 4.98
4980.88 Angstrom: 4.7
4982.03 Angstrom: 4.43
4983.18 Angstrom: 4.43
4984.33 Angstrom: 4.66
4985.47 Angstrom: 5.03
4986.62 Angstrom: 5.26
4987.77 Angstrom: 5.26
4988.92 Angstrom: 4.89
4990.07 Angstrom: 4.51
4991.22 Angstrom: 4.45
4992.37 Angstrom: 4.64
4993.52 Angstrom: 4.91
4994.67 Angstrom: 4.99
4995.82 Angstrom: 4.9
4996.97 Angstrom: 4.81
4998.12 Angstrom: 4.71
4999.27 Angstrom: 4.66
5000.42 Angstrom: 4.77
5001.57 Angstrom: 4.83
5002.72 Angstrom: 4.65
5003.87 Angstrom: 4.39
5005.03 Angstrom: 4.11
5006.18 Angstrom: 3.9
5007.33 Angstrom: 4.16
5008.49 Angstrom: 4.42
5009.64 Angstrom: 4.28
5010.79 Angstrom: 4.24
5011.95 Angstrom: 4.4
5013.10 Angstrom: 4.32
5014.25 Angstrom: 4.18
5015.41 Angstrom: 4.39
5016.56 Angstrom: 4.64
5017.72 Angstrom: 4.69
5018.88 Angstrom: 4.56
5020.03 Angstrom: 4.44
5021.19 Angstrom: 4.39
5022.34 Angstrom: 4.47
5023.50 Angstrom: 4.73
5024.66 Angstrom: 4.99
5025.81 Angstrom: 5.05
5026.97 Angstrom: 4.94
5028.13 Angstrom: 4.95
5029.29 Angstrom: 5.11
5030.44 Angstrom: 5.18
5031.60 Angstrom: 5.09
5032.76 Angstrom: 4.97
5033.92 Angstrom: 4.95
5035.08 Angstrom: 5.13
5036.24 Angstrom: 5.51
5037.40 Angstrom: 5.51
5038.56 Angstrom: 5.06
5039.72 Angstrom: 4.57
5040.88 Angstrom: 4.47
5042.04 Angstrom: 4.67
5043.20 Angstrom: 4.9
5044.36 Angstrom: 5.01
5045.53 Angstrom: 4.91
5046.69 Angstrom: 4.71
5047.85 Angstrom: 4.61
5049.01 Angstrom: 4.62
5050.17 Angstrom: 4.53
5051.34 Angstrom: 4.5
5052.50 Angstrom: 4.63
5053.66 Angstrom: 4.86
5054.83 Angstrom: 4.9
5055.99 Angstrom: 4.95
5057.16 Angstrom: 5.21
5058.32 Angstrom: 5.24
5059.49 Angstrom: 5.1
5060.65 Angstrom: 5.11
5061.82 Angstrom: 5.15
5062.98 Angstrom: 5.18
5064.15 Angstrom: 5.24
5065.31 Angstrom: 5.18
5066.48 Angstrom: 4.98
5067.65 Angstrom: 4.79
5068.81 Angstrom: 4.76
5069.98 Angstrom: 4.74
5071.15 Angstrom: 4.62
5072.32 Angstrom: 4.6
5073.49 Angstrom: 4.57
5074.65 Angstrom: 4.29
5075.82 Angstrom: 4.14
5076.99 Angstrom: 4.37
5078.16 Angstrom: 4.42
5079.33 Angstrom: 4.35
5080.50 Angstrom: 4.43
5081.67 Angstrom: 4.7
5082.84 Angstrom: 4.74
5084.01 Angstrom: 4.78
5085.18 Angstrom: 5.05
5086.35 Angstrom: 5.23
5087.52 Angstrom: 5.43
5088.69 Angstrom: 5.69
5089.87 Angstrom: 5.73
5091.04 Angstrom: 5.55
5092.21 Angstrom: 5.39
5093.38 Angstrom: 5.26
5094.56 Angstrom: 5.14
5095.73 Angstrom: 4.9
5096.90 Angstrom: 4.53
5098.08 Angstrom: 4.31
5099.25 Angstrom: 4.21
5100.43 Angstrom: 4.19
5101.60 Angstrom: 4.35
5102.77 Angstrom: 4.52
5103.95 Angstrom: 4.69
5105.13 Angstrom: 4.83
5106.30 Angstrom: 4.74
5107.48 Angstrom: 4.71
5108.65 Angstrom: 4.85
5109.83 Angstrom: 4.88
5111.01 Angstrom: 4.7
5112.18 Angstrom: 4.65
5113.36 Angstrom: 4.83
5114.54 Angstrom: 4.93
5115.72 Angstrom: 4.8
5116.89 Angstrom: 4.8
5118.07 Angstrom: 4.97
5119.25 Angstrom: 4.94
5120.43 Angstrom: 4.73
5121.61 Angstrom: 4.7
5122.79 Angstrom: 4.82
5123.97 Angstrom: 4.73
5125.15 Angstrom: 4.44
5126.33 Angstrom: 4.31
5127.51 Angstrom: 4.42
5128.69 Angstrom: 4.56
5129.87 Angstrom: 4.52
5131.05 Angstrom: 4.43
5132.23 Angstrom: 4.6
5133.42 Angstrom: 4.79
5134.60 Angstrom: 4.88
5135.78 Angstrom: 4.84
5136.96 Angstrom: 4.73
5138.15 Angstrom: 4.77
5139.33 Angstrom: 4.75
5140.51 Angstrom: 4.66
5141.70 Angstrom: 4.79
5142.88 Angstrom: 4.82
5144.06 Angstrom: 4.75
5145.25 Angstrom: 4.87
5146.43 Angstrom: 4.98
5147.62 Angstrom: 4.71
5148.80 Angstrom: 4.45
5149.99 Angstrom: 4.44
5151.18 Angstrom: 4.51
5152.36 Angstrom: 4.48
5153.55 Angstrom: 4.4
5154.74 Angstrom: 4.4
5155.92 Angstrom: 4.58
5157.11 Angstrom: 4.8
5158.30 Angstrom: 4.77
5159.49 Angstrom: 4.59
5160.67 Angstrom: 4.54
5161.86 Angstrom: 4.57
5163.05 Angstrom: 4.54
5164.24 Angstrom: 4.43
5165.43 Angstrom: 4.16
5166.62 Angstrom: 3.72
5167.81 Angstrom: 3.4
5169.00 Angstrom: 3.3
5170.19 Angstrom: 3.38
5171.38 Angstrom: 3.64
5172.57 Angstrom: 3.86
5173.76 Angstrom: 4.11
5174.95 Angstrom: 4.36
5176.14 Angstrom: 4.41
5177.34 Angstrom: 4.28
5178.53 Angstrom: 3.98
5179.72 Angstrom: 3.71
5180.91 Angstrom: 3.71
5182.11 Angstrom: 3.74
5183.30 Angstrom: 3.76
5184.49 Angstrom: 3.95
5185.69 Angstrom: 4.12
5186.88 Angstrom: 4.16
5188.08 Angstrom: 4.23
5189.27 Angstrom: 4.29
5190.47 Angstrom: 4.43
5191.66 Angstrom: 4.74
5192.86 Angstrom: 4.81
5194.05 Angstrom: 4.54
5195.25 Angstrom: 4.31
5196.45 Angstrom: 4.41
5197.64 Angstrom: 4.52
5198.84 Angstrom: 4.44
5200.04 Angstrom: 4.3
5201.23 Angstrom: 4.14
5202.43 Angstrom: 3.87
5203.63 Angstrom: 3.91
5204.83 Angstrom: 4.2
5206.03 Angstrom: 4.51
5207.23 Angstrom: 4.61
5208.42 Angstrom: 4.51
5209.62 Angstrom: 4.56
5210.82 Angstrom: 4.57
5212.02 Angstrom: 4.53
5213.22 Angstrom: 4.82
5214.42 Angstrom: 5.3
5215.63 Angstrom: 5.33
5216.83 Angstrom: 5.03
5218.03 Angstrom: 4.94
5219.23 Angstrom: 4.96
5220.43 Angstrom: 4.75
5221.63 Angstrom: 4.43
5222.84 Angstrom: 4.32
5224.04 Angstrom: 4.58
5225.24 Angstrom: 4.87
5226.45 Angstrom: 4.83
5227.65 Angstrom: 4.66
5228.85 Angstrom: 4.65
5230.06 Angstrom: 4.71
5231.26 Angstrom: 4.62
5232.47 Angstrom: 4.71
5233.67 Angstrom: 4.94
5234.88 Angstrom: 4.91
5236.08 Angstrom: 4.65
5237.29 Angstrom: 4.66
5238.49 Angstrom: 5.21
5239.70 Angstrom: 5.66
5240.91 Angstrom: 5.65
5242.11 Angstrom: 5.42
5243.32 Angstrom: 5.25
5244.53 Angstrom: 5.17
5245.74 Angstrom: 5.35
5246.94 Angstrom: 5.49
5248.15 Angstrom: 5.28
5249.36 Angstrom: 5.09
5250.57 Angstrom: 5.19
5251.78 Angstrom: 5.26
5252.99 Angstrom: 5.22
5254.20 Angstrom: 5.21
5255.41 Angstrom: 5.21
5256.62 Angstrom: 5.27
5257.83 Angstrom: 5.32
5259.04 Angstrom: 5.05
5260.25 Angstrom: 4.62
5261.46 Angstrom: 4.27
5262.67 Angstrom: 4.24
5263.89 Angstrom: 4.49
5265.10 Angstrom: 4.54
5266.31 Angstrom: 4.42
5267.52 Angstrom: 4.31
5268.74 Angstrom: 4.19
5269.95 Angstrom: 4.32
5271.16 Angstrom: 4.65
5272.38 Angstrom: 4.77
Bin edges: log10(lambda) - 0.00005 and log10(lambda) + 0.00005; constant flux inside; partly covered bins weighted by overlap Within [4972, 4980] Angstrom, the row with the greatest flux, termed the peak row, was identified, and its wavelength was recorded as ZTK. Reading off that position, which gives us 4972.86 Angstrom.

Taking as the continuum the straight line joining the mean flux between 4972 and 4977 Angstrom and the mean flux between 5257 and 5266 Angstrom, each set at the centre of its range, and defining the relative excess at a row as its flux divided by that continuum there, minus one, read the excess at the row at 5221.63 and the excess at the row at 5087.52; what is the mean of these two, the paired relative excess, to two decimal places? 0.03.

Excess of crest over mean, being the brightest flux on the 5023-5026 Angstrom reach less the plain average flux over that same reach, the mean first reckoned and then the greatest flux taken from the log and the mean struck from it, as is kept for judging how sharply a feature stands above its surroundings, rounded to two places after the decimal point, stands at 0.13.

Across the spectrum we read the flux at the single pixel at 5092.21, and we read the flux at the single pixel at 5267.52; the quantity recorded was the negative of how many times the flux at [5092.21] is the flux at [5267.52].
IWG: -1.25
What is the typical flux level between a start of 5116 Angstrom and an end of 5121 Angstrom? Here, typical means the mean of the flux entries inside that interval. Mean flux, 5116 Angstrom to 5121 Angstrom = 4.9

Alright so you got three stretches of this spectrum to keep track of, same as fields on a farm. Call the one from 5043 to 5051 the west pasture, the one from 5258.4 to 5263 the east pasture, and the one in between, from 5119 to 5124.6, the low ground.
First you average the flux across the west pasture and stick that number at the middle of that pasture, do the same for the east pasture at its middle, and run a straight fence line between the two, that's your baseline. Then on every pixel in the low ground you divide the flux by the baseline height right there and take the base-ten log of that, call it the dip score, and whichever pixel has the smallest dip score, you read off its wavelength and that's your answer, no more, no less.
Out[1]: 5121.61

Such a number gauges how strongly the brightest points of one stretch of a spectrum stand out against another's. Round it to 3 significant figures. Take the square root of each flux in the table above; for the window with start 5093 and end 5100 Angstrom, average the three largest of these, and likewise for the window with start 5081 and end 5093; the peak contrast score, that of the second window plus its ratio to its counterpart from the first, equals 3.43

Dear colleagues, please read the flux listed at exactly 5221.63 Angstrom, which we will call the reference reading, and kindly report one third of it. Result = 1.48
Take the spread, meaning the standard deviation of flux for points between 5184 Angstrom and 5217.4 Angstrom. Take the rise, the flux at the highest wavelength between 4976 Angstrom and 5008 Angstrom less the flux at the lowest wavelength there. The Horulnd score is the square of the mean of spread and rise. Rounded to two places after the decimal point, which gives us 0.05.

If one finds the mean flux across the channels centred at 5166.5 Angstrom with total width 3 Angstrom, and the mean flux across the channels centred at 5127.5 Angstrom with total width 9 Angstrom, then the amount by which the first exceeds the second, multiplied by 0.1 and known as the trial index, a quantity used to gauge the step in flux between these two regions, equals -0.07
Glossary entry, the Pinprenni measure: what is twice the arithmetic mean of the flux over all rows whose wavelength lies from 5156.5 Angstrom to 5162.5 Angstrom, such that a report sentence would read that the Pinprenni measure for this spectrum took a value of 9.3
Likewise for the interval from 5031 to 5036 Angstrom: 10.1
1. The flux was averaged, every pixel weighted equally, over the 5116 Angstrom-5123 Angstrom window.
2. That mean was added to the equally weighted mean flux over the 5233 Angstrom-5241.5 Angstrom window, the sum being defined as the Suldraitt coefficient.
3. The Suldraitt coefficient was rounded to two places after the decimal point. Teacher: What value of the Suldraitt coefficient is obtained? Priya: 9.92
